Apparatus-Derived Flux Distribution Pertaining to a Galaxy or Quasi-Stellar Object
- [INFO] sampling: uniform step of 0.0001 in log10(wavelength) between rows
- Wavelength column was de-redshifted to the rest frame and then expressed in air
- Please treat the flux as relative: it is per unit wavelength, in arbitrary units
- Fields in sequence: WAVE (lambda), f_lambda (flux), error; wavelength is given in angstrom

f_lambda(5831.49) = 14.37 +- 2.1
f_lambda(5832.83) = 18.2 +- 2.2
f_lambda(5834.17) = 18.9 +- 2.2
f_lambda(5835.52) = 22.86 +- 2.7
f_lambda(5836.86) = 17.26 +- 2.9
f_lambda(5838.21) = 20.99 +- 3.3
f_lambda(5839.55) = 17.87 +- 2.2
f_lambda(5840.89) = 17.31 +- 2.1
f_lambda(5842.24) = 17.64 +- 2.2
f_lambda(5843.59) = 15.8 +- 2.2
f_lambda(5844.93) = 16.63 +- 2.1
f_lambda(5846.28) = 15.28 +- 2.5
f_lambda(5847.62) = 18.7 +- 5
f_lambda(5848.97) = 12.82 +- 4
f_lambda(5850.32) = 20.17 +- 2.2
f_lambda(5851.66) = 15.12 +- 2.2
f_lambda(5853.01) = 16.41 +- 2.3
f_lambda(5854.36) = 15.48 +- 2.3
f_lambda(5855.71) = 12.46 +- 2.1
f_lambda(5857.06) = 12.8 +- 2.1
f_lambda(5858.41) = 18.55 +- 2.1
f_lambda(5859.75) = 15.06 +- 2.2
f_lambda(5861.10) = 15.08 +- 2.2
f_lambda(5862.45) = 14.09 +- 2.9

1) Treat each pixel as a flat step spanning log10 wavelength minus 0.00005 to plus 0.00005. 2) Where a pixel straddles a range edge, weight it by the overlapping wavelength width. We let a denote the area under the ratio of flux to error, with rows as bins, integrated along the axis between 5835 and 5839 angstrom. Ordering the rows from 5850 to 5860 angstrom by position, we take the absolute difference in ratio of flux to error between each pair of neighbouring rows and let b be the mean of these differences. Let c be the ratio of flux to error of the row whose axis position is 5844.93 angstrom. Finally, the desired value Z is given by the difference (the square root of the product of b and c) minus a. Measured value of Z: -25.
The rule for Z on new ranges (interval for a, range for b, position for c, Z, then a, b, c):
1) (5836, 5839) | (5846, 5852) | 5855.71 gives -15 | 19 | 2.79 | 6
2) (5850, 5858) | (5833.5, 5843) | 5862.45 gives -54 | 56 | 0.86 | 5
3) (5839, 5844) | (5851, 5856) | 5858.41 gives -38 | 40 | 0.49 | 9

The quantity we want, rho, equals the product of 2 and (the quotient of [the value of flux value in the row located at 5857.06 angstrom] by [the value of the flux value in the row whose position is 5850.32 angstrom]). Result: 1.3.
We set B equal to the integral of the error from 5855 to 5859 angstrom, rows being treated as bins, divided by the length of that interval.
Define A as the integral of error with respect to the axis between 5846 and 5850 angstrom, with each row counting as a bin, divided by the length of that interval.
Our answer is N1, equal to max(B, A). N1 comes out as 3.8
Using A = 3.8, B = 2.10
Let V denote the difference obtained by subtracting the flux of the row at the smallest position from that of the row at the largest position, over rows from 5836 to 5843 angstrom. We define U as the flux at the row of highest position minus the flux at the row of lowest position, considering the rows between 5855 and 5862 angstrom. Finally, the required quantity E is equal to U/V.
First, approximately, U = 2.6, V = 0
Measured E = 6.9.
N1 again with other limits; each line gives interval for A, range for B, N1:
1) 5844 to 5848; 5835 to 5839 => 3.0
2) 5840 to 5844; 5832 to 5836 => 2.3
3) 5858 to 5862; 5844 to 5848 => 3.0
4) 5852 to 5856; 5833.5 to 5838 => 2.7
